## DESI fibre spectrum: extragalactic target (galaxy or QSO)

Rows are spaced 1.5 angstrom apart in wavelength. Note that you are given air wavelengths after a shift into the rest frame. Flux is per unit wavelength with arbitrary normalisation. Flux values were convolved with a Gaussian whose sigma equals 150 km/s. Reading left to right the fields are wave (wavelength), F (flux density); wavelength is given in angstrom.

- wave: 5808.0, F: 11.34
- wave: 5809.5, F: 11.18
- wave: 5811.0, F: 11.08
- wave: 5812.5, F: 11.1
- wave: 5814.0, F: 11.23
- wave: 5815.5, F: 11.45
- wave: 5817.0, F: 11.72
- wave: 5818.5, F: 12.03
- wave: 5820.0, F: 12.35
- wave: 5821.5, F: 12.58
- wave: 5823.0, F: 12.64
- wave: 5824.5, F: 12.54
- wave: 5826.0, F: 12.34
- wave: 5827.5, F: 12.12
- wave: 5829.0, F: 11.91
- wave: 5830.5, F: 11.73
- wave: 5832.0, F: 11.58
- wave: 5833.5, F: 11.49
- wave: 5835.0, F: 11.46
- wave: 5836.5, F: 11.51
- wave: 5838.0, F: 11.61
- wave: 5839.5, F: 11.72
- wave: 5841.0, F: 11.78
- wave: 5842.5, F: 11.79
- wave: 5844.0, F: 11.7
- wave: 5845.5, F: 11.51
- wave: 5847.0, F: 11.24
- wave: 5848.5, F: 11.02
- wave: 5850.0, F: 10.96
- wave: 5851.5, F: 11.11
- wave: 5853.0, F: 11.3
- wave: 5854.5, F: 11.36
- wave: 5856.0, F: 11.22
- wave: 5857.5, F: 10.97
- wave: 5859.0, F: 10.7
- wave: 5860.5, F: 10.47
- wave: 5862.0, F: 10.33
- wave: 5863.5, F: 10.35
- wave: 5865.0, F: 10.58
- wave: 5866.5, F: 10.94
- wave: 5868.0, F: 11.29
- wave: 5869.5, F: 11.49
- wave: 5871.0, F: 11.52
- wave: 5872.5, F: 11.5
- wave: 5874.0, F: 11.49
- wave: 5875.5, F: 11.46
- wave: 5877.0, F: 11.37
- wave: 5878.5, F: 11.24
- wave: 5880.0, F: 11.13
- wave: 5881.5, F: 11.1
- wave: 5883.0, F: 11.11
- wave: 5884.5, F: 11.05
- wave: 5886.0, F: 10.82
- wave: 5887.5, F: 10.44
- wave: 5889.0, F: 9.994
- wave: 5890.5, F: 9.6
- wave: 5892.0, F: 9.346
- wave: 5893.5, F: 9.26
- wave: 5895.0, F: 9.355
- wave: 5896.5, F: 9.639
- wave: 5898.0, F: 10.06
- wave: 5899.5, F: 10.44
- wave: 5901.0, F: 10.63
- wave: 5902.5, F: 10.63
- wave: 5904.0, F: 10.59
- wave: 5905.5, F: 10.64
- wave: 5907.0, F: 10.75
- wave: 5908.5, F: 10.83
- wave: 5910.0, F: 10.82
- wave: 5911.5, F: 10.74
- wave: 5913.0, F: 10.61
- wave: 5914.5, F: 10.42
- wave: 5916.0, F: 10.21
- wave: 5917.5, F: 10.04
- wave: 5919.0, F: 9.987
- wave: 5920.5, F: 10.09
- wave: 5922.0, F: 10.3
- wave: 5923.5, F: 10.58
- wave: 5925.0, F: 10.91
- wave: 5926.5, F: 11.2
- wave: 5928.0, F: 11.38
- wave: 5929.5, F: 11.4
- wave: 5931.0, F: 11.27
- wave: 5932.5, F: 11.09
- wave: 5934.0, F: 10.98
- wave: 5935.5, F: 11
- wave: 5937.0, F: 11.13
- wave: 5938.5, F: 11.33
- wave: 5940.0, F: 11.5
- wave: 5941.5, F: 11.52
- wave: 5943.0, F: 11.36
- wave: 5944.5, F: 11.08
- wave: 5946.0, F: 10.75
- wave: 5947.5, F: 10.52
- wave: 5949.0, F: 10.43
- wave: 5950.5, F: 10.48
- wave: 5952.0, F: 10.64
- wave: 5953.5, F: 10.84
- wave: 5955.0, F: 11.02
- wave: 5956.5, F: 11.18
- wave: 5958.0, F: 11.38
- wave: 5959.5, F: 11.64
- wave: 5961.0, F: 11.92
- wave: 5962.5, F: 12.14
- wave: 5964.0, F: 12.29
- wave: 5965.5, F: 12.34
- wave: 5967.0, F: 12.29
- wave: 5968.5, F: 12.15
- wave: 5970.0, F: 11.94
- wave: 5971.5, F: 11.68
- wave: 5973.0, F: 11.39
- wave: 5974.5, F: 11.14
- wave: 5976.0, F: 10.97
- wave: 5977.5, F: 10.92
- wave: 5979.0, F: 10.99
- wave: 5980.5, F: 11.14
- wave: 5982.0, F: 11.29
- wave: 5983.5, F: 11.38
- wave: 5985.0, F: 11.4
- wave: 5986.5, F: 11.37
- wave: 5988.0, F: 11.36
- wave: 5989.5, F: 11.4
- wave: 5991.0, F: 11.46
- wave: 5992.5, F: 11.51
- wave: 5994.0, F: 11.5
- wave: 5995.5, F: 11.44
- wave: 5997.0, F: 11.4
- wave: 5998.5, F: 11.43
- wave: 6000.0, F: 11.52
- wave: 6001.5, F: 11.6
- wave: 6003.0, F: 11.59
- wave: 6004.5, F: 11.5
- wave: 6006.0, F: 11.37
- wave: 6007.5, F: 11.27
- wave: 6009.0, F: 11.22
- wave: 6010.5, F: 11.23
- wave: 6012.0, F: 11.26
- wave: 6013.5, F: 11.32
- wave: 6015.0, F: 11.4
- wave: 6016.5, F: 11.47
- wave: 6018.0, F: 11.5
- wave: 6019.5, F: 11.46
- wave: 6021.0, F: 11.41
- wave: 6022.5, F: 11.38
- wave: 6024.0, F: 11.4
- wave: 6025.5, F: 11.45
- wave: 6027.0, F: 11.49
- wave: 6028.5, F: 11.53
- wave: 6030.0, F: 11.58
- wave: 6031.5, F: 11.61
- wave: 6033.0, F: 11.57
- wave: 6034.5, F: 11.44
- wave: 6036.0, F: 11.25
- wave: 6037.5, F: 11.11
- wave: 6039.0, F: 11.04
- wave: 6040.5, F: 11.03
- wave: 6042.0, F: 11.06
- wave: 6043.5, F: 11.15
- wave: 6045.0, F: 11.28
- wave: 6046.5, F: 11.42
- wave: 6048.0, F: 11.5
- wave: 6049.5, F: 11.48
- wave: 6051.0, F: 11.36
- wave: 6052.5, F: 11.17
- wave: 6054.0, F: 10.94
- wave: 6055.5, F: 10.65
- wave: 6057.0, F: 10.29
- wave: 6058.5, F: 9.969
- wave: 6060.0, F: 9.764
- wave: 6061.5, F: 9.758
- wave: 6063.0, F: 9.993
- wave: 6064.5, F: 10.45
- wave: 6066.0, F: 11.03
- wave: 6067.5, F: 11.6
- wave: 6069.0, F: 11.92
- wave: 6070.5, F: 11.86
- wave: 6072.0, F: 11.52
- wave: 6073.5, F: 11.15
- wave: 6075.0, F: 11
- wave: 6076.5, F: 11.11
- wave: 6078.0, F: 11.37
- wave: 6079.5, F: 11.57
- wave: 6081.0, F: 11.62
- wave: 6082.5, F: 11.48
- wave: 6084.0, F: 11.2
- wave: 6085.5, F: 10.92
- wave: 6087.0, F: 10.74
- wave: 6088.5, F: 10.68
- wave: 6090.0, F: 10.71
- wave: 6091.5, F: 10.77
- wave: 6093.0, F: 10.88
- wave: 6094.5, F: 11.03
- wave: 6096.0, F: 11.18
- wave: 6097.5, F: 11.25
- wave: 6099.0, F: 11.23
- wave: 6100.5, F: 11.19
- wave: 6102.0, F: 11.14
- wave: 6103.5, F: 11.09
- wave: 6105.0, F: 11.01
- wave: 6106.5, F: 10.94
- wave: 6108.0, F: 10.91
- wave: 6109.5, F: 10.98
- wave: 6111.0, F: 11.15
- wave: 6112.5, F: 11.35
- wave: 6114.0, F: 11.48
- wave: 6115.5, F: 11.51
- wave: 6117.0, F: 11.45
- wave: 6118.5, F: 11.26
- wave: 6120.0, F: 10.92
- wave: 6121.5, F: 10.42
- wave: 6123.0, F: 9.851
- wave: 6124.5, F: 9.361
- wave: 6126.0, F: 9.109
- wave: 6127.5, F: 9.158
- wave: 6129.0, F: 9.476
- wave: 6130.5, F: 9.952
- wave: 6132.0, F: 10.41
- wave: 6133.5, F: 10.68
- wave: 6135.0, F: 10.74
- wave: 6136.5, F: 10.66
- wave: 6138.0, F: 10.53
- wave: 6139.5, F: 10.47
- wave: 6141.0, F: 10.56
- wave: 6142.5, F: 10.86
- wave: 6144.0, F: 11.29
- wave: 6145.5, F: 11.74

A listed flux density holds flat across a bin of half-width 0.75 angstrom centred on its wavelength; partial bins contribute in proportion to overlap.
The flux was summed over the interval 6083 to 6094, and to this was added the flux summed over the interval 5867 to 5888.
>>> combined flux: 233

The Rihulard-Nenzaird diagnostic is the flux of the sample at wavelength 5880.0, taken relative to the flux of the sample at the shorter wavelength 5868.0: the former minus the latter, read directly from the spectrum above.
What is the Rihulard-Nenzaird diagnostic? -0.2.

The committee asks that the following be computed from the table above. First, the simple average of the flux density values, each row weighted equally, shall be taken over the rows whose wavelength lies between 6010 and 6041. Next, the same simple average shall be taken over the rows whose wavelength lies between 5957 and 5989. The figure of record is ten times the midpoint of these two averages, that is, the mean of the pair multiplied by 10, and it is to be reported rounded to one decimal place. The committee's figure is 114.8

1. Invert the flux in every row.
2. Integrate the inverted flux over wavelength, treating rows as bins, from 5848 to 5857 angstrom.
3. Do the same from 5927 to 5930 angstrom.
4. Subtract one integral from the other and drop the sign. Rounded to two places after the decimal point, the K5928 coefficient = 0.54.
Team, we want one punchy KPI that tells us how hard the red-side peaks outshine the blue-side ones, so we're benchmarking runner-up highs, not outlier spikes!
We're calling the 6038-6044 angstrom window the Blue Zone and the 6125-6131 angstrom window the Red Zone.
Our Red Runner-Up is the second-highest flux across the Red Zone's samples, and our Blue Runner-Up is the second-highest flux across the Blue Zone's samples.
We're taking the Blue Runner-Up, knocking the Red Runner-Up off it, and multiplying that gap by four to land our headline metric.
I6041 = 6.3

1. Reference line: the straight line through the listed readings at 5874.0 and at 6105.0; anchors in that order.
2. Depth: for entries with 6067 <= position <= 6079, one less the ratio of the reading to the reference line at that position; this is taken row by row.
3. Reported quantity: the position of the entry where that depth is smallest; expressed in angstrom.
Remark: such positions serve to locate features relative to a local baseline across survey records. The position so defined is 6069.0 angstrom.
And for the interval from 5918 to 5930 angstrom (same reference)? 5929.5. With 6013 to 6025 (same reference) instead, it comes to 6018.0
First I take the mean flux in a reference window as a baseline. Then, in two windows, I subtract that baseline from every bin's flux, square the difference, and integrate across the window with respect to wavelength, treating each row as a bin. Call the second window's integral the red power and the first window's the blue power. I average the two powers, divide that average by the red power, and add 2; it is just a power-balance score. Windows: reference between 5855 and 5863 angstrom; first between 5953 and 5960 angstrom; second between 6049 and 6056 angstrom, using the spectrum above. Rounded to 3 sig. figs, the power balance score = 3.14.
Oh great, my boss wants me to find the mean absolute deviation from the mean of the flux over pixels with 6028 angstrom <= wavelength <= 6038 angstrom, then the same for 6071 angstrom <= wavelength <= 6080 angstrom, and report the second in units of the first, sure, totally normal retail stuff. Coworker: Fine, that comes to 1.34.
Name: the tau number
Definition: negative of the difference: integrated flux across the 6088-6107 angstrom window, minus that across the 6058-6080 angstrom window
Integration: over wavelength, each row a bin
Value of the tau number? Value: 31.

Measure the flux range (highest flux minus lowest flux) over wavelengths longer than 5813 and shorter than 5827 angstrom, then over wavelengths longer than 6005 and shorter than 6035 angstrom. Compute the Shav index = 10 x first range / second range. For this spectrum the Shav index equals 36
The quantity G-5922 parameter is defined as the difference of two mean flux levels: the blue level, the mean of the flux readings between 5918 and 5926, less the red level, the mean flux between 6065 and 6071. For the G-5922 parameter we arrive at -1.2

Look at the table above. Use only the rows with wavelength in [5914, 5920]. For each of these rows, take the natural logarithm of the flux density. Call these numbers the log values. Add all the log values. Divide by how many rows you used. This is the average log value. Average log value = 2.32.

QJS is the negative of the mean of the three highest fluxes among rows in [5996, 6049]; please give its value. -11.6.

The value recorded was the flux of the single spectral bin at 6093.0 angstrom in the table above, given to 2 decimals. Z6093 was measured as 10.88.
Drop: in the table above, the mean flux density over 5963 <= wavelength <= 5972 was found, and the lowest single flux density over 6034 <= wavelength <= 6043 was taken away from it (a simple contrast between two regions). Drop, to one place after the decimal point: 1.1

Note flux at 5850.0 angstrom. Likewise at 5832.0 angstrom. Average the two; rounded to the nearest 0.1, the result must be 11.3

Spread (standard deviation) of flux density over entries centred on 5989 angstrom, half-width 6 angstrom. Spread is 0.06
